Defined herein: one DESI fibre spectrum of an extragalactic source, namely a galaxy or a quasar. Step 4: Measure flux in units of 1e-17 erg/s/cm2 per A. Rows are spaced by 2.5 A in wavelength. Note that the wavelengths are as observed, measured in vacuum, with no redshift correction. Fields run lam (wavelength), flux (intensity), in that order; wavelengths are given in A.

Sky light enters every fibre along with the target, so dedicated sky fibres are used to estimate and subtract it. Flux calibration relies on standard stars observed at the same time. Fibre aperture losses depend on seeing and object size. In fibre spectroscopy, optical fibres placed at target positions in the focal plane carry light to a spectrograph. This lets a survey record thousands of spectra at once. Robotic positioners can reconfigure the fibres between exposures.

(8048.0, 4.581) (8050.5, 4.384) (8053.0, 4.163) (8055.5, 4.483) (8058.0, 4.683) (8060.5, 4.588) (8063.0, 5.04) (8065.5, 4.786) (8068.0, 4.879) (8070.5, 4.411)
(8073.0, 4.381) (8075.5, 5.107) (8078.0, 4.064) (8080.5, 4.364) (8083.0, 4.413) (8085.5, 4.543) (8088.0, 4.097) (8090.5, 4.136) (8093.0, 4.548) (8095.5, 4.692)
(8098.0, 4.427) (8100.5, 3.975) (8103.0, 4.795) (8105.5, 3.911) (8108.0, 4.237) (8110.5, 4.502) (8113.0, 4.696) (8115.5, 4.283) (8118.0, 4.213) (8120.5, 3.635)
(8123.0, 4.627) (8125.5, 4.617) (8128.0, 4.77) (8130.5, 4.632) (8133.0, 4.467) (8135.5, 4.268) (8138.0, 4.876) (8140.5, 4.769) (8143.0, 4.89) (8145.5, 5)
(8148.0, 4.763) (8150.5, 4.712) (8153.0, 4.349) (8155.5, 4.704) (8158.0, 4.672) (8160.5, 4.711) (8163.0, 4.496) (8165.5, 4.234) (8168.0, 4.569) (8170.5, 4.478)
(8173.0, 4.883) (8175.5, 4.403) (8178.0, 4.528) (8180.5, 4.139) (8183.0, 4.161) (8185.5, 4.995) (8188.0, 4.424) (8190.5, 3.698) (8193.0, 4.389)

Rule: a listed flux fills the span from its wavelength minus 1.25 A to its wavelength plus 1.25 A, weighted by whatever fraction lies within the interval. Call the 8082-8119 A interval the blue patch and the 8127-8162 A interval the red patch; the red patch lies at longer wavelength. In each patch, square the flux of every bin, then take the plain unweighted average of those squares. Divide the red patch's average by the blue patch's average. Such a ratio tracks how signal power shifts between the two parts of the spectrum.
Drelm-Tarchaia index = 1.15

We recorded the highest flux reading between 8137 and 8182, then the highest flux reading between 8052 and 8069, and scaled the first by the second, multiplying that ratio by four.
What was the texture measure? 3.97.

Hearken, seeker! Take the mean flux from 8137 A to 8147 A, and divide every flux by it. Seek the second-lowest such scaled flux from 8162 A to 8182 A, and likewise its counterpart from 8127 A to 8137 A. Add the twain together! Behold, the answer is 1.78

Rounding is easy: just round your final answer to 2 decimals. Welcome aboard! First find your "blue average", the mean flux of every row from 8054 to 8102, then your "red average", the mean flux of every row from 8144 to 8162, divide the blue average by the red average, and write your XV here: 0.96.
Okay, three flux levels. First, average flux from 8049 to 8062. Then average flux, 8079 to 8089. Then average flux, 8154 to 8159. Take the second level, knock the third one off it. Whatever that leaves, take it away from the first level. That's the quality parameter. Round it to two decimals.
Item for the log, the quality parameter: 4.79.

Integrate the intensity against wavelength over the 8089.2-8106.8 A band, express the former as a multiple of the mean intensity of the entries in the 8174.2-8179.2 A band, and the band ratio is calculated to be 17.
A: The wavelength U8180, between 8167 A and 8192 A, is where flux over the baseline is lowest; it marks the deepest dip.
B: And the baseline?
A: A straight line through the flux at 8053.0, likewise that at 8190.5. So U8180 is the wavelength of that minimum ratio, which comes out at 8190.5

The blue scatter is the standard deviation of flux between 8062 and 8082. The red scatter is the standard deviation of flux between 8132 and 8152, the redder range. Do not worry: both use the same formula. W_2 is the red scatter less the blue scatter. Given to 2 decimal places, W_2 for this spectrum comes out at -0.13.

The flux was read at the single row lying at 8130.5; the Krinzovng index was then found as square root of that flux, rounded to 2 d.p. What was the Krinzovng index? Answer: 2.15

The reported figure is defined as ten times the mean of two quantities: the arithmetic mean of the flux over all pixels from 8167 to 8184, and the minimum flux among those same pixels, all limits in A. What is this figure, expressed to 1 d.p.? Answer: 43.0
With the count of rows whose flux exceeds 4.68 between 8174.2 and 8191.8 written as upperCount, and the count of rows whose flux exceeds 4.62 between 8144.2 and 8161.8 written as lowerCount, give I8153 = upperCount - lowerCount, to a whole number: -5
